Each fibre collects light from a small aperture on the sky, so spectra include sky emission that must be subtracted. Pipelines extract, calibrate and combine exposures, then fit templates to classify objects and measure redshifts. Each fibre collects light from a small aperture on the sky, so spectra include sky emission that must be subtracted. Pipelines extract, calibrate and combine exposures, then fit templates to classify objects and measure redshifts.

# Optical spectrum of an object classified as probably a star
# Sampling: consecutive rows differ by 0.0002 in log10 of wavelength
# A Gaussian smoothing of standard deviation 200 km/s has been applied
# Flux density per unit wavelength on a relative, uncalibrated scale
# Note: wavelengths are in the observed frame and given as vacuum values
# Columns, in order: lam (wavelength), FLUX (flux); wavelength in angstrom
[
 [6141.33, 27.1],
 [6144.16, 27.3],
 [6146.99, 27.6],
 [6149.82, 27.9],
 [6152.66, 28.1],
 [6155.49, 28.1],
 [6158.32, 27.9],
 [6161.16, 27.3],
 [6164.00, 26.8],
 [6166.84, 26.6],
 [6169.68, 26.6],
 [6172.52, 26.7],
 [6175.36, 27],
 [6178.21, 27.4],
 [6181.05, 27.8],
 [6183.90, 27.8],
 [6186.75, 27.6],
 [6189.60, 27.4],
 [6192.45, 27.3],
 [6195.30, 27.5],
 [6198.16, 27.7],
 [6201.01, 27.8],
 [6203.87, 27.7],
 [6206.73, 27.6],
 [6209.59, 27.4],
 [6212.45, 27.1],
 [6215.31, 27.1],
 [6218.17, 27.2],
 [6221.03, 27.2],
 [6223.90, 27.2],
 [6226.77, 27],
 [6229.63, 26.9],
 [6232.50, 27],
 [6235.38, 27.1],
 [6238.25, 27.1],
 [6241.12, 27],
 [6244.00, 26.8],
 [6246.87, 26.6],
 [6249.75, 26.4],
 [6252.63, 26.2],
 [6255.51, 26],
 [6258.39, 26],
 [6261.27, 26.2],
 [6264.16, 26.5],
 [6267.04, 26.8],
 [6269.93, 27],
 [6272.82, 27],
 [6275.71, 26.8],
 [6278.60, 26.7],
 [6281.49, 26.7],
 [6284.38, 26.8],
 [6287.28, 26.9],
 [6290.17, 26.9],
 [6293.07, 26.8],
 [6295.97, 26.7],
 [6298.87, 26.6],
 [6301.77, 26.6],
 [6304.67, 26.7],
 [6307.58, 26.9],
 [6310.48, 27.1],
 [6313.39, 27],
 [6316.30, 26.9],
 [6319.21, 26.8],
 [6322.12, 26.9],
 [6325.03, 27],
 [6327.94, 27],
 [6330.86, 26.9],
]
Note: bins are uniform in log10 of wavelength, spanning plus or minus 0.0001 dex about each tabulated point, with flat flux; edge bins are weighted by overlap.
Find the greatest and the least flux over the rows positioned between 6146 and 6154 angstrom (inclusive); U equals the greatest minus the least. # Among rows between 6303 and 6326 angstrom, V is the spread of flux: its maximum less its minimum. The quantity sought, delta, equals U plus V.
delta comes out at 0.90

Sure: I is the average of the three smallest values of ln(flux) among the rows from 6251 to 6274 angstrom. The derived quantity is 3.26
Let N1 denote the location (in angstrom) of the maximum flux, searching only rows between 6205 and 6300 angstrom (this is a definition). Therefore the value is 6206.73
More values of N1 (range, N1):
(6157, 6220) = 6158.32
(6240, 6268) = 6241.12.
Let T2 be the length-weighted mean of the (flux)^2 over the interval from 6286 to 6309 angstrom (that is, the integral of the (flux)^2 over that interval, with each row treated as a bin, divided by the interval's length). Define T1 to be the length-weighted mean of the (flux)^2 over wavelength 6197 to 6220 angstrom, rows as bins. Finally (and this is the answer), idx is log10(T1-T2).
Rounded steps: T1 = 753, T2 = 716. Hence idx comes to 1.57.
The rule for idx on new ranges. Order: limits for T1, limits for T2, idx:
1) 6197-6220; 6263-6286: 1.55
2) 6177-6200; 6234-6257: 1.70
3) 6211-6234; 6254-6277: 1.47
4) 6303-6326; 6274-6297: 0.79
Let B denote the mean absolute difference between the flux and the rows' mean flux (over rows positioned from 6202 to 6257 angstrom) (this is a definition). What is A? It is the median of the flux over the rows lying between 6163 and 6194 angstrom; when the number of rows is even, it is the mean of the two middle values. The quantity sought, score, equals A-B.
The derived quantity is 27.0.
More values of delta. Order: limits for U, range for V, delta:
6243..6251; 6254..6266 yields 0.90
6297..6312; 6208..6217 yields 0.80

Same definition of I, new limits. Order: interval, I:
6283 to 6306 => 3.28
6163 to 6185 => 3.28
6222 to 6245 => 3.29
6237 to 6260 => 3.26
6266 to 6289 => 3.29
